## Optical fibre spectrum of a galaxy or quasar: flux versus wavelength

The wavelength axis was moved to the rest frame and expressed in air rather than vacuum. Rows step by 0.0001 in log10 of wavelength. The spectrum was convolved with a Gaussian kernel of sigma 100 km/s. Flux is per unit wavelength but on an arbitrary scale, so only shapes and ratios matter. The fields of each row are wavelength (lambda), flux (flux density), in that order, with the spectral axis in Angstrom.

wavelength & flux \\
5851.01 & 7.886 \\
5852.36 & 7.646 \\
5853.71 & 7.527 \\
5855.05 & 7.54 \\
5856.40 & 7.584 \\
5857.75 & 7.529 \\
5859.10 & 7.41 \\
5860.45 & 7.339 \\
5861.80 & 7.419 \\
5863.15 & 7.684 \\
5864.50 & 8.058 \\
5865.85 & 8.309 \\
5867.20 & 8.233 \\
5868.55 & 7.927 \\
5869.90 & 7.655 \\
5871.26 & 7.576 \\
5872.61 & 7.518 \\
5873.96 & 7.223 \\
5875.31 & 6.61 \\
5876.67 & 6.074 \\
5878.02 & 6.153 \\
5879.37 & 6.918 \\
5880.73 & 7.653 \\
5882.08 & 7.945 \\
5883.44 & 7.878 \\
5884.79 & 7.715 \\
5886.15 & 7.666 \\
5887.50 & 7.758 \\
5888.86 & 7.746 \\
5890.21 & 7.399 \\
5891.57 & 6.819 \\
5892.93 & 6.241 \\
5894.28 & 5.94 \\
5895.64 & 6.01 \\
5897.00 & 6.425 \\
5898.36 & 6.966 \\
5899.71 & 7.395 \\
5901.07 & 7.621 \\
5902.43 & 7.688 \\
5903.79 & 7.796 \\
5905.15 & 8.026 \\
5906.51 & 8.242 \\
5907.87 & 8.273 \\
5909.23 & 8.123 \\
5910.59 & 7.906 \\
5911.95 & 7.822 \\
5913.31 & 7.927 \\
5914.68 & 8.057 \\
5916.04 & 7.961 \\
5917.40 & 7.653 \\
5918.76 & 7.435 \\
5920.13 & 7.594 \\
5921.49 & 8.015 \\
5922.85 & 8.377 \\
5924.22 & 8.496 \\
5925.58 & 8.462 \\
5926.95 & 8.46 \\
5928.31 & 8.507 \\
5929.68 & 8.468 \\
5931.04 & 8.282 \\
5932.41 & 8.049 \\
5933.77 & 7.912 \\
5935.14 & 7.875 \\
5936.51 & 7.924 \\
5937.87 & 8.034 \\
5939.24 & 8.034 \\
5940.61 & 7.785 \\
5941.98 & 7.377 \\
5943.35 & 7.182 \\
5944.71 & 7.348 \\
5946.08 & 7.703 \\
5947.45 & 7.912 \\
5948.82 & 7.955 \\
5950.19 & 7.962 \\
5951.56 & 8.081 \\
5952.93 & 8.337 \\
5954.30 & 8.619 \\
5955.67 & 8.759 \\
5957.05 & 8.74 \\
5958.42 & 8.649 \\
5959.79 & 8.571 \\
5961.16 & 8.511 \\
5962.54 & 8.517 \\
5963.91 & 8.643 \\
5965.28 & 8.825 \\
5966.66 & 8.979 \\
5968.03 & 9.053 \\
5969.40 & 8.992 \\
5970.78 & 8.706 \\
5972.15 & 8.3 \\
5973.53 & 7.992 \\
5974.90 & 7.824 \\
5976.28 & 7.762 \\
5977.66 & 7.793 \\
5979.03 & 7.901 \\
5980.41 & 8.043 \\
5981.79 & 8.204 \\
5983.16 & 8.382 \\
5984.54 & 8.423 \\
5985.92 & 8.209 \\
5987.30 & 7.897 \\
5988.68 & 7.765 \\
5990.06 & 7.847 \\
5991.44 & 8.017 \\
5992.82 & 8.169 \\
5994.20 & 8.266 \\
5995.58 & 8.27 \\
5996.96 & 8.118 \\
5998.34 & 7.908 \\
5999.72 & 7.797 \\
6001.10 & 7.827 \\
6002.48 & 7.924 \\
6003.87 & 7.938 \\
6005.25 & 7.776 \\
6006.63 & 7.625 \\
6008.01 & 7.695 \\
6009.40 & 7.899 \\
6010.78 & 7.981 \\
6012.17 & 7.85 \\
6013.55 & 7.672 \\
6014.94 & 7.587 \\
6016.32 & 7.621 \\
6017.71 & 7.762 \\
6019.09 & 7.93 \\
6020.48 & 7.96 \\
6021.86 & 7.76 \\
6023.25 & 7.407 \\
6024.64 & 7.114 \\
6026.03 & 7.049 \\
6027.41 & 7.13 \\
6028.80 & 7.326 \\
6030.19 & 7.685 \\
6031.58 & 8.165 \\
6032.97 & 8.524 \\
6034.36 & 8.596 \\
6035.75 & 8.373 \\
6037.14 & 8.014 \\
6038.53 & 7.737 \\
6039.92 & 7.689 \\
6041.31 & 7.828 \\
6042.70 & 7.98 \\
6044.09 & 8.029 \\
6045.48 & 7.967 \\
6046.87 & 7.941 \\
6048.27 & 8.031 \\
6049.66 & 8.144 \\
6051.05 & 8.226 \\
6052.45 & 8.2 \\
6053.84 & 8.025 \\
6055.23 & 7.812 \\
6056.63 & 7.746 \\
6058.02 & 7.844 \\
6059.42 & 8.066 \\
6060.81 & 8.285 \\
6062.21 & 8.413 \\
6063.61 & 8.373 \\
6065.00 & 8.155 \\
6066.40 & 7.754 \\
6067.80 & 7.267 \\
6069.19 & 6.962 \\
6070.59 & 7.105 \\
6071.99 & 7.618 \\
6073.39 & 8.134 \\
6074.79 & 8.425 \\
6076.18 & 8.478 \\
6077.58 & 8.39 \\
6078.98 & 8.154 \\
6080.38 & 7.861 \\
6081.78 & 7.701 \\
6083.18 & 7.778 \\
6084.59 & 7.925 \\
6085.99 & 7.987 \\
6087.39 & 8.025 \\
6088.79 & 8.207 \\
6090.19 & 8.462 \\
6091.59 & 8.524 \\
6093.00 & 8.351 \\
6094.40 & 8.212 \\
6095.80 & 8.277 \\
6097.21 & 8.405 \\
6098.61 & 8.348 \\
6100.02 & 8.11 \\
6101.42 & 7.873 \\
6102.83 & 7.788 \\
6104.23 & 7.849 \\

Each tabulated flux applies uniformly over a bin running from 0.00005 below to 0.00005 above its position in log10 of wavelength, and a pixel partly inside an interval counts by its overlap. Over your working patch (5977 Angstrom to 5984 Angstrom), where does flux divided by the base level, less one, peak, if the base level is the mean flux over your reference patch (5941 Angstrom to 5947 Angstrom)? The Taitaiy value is 5983.16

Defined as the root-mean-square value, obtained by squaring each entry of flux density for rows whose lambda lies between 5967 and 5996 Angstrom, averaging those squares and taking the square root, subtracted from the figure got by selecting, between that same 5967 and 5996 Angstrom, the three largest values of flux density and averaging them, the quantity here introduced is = 0.73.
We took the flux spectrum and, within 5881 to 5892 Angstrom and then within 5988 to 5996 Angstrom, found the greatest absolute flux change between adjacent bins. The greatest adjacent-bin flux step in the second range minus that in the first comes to -0.41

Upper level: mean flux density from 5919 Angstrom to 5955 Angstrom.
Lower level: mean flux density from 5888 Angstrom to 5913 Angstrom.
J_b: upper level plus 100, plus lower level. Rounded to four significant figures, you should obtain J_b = 115.4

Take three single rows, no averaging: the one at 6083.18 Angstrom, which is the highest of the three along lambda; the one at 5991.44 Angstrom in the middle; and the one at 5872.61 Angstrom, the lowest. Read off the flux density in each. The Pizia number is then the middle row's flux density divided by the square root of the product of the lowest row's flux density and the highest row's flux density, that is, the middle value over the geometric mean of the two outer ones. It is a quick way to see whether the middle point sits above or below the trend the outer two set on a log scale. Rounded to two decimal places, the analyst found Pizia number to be 1.05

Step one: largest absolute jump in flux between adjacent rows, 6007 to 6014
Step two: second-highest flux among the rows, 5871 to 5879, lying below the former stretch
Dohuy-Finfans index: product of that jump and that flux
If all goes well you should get 1.5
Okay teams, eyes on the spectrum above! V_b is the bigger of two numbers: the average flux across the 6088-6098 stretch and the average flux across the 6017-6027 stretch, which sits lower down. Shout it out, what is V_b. 8.348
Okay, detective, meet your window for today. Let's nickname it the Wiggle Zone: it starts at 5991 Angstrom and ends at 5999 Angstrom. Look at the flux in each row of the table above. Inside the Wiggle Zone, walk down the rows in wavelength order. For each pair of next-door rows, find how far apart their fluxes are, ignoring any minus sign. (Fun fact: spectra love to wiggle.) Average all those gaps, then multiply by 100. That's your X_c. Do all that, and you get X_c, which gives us 12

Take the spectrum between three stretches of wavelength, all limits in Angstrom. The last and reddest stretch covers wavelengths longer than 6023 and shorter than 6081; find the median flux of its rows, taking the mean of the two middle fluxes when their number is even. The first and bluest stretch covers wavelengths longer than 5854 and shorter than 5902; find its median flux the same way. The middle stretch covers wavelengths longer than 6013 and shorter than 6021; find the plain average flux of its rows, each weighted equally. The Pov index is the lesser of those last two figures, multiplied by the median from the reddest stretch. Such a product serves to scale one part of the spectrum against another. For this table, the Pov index 60.2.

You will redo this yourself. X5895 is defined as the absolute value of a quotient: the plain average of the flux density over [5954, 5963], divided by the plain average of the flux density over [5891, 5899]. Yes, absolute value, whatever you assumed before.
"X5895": 1.35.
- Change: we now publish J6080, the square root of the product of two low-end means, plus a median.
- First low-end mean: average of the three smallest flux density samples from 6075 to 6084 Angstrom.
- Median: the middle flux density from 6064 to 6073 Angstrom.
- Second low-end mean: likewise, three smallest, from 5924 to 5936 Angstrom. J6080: 15.3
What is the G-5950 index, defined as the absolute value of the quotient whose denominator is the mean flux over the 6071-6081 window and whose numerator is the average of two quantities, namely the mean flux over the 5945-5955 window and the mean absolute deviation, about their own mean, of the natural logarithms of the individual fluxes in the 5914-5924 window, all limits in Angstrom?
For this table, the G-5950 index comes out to 0.498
